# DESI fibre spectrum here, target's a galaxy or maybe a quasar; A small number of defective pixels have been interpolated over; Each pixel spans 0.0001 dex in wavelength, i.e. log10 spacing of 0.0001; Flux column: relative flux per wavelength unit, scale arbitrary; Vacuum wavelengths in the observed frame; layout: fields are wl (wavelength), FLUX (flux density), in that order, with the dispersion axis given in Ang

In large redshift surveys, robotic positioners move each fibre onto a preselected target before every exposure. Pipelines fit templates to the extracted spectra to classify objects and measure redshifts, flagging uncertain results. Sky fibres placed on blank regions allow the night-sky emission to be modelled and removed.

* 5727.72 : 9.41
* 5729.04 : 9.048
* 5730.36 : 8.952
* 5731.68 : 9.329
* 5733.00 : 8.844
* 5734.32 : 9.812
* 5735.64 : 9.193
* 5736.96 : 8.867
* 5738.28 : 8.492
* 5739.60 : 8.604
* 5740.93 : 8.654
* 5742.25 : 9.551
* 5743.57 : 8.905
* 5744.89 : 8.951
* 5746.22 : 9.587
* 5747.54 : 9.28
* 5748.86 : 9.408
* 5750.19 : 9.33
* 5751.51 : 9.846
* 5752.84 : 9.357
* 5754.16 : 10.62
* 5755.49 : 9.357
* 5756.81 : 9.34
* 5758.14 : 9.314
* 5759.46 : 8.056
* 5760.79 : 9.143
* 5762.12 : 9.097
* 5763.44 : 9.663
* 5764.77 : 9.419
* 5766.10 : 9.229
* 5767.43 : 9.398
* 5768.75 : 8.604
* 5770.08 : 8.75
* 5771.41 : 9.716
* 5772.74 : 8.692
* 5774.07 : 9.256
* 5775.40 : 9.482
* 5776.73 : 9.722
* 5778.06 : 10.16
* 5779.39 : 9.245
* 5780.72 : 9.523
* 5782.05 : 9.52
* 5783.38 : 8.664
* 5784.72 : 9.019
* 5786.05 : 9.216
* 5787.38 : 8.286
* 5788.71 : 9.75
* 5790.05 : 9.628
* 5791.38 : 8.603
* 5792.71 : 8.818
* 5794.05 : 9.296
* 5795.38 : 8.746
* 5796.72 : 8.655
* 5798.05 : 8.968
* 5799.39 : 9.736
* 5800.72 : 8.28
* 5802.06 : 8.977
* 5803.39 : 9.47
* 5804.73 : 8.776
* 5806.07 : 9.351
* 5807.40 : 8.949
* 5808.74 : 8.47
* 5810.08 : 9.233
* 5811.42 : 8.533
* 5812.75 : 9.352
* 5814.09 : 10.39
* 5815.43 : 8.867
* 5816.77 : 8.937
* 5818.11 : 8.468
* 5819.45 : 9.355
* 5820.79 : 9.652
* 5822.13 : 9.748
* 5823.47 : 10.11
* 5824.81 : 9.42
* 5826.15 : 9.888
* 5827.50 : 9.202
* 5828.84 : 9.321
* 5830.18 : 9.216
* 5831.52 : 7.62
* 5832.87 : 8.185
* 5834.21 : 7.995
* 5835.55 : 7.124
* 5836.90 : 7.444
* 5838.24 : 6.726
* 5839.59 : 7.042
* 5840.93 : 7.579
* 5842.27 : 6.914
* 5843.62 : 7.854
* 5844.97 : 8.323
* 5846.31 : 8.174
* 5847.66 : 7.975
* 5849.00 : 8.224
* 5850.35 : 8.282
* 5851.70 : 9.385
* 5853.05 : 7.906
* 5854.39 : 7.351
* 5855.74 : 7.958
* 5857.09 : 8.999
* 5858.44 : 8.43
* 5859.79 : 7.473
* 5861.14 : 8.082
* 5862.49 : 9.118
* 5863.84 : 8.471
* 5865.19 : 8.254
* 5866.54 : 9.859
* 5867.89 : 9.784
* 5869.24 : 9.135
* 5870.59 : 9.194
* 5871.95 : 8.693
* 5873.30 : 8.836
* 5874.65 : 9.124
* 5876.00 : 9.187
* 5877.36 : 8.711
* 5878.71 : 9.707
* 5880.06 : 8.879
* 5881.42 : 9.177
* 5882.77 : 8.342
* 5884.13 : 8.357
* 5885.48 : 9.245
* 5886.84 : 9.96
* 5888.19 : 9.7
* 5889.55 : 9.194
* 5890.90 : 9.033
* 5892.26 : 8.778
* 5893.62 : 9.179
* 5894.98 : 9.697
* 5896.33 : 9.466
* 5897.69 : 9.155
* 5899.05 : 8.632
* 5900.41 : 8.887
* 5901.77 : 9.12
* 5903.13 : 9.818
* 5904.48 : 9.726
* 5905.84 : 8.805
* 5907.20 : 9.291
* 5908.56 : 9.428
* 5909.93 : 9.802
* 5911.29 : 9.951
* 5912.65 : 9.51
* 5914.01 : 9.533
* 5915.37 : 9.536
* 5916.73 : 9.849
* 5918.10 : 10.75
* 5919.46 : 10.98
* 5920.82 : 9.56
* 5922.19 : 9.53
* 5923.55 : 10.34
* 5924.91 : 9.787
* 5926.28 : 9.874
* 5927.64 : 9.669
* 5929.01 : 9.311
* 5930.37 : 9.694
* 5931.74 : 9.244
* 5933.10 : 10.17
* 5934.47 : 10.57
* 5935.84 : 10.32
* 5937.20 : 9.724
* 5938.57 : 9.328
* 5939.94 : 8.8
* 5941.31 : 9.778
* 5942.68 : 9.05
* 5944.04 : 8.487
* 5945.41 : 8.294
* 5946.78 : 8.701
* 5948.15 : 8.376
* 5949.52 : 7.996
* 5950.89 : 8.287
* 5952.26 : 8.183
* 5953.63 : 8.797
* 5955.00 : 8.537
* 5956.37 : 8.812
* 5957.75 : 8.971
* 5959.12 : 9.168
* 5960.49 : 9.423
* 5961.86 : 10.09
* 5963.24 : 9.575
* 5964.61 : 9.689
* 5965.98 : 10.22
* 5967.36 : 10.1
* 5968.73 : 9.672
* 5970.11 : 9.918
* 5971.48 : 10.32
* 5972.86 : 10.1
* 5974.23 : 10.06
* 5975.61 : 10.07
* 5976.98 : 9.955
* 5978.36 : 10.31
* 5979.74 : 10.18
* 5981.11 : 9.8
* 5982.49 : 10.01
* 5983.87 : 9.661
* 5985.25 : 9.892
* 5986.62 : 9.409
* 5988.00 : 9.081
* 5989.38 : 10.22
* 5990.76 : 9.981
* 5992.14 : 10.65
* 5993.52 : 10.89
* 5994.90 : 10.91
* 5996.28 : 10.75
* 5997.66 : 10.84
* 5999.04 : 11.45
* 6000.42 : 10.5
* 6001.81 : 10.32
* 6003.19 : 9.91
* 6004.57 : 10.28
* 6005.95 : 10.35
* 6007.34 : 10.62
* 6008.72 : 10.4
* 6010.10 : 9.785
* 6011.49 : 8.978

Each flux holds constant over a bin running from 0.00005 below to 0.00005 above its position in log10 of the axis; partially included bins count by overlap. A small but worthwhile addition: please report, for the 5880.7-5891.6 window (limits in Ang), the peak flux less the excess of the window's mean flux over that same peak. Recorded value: 10.8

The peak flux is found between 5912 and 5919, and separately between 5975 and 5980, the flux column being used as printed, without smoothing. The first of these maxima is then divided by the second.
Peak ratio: 1.04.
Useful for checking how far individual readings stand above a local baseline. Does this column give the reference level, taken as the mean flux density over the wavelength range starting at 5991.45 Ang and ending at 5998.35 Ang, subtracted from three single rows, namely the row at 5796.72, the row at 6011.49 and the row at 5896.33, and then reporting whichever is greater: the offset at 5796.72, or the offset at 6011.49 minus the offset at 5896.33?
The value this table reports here -0.5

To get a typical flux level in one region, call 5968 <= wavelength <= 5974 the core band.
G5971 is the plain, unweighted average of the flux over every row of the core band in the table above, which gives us 10.0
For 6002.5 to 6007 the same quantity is 10.2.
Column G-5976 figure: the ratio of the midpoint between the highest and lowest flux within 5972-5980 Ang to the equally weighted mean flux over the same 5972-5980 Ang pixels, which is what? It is 1.002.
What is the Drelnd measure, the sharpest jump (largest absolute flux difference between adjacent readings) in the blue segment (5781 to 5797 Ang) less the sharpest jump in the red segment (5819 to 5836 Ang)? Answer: -0.1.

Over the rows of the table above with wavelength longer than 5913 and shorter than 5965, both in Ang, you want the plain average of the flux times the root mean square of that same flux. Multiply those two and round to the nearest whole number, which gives 88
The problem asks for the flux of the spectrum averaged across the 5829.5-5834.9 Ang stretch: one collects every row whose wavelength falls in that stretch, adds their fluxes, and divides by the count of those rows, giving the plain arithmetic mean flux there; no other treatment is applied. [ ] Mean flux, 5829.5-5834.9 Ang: 8.3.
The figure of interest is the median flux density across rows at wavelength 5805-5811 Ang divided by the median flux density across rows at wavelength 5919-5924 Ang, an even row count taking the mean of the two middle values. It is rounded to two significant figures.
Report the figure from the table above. 0.91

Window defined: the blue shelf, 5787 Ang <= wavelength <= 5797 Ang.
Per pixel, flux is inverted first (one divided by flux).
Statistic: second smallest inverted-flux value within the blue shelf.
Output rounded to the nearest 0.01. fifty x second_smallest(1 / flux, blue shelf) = 5.19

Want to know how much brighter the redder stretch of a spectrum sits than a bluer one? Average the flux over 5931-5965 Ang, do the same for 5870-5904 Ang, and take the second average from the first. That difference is 0.0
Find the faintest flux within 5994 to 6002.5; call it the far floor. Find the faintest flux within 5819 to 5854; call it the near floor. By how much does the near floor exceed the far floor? -3.6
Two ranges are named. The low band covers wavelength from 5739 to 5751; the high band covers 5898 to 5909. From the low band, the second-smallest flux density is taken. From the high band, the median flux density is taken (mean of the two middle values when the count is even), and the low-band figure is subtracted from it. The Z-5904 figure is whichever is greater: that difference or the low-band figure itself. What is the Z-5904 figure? 8.65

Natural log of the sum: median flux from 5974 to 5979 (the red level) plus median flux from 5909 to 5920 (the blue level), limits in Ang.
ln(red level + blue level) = 2.99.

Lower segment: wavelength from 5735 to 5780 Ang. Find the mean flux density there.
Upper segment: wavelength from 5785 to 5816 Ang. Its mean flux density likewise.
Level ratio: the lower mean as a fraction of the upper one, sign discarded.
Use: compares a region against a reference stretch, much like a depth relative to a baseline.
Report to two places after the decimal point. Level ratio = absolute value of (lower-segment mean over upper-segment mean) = 1.02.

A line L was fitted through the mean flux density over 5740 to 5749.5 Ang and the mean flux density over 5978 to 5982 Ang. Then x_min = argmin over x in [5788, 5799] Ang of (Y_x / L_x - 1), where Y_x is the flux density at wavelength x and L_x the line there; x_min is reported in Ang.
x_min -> 5791.38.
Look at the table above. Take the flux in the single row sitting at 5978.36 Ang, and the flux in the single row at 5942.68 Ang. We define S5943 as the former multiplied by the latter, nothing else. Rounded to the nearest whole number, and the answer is 93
